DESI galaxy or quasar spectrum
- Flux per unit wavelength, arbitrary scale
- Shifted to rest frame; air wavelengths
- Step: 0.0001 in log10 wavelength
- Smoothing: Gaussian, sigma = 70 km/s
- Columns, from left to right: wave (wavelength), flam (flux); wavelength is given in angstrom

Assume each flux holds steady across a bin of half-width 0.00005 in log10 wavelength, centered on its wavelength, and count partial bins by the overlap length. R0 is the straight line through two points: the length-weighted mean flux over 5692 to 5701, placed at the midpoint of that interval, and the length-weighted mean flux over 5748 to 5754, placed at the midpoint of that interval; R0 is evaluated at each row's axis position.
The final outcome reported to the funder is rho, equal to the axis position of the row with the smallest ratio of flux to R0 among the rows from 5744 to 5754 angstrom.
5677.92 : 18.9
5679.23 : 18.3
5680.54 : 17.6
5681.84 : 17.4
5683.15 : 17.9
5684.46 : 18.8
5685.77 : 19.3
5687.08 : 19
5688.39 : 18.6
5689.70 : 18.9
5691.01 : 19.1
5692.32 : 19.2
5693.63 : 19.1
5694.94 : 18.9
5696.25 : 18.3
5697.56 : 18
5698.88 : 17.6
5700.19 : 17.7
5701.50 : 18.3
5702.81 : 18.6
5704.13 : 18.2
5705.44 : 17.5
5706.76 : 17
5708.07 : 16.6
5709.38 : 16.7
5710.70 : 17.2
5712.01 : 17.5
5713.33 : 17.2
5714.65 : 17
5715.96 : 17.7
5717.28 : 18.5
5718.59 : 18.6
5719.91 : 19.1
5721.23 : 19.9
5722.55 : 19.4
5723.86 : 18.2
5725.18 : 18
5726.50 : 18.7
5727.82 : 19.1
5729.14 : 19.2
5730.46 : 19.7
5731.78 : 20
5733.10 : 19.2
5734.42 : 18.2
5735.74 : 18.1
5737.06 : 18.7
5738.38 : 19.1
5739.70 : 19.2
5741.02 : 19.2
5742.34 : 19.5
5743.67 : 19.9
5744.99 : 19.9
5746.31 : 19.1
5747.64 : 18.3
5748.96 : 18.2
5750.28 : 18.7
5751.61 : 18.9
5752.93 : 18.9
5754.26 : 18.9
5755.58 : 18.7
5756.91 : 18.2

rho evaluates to 5748.96 angstrom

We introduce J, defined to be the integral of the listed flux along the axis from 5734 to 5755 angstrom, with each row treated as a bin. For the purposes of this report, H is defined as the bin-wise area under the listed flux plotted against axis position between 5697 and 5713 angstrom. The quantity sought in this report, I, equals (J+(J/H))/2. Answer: 200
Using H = 281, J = 398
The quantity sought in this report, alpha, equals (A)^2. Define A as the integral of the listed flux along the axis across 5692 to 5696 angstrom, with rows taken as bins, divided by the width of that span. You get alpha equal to 361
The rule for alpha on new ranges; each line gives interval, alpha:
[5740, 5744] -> 378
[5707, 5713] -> 290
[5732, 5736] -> 350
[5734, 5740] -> 348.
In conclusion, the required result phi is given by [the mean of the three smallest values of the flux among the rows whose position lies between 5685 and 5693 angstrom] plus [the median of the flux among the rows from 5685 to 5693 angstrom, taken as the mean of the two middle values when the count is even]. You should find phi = 37.9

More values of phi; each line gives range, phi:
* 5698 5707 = 35.1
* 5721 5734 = 37.5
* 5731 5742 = 37.5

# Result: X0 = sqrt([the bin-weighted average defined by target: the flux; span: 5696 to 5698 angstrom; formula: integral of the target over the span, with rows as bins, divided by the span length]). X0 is 4.26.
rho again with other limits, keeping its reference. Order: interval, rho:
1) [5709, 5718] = 5709.38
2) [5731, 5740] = 5735.74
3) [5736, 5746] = 5737.06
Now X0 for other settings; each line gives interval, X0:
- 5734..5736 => 4.26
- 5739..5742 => 4.39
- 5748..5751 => 4.30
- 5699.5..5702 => 4.24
